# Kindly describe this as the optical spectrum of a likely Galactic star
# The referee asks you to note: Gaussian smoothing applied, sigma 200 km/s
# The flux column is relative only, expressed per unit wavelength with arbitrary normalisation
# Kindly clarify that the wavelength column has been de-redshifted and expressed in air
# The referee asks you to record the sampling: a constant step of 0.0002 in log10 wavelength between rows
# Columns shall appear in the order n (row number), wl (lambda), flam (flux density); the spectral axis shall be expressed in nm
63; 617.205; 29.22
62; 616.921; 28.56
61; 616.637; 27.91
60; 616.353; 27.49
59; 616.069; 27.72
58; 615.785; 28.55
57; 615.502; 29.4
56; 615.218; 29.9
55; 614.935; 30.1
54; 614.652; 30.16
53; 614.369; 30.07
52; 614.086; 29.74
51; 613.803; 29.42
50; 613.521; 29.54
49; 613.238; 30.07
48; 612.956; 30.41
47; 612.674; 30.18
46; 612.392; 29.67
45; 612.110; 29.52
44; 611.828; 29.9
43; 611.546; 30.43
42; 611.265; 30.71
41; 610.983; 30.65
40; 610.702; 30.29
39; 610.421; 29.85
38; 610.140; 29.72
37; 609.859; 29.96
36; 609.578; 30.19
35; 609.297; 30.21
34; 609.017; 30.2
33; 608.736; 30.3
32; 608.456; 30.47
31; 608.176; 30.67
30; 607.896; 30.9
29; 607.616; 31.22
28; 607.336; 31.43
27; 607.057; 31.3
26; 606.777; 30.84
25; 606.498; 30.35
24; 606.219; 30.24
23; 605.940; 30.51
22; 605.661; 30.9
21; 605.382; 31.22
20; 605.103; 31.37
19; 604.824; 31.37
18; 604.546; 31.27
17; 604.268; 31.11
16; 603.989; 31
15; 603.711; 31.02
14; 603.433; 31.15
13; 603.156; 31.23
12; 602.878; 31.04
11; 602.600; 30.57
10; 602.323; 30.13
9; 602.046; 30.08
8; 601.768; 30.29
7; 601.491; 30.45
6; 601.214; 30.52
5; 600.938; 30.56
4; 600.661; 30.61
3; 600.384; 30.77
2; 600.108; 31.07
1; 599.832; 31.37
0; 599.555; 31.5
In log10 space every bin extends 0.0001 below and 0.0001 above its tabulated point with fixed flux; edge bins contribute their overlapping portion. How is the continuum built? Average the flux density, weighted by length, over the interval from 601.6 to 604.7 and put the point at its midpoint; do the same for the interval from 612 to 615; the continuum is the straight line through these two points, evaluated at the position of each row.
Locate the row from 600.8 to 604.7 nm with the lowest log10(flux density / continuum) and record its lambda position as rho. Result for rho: 602.046 nm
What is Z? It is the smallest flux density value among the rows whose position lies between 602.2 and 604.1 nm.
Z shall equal 30.13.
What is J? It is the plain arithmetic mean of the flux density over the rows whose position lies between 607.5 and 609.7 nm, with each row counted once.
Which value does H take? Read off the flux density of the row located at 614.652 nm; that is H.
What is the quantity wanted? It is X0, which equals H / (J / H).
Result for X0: 29.8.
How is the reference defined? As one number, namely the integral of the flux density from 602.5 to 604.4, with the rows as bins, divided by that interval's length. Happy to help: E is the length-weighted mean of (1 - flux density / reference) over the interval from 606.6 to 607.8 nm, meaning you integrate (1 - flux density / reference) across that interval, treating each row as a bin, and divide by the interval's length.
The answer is -0.005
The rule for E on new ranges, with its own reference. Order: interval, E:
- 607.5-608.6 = 0.007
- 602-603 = 0.017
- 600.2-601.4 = 0.013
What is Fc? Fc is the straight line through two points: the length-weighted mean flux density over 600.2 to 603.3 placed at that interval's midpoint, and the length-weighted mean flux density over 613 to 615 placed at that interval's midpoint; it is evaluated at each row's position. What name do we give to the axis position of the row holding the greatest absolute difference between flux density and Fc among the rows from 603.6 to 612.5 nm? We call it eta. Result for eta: 607.336 nm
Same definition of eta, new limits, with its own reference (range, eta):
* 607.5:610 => 607.616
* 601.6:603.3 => 603.156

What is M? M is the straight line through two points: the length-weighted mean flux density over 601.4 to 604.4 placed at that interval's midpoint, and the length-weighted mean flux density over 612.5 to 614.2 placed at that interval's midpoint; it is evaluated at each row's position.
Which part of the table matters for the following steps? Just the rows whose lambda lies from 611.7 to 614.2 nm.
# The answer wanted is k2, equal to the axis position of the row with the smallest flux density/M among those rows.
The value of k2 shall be 612.110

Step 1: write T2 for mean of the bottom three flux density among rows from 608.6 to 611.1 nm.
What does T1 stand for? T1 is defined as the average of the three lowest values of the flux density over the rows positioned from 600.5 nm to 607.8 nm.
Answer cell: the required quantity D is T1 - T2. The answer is 0.31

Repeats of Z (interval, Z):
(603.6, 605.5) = 31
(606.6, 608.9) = 30.3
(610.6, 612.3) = 29.52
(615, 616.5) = 27.49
